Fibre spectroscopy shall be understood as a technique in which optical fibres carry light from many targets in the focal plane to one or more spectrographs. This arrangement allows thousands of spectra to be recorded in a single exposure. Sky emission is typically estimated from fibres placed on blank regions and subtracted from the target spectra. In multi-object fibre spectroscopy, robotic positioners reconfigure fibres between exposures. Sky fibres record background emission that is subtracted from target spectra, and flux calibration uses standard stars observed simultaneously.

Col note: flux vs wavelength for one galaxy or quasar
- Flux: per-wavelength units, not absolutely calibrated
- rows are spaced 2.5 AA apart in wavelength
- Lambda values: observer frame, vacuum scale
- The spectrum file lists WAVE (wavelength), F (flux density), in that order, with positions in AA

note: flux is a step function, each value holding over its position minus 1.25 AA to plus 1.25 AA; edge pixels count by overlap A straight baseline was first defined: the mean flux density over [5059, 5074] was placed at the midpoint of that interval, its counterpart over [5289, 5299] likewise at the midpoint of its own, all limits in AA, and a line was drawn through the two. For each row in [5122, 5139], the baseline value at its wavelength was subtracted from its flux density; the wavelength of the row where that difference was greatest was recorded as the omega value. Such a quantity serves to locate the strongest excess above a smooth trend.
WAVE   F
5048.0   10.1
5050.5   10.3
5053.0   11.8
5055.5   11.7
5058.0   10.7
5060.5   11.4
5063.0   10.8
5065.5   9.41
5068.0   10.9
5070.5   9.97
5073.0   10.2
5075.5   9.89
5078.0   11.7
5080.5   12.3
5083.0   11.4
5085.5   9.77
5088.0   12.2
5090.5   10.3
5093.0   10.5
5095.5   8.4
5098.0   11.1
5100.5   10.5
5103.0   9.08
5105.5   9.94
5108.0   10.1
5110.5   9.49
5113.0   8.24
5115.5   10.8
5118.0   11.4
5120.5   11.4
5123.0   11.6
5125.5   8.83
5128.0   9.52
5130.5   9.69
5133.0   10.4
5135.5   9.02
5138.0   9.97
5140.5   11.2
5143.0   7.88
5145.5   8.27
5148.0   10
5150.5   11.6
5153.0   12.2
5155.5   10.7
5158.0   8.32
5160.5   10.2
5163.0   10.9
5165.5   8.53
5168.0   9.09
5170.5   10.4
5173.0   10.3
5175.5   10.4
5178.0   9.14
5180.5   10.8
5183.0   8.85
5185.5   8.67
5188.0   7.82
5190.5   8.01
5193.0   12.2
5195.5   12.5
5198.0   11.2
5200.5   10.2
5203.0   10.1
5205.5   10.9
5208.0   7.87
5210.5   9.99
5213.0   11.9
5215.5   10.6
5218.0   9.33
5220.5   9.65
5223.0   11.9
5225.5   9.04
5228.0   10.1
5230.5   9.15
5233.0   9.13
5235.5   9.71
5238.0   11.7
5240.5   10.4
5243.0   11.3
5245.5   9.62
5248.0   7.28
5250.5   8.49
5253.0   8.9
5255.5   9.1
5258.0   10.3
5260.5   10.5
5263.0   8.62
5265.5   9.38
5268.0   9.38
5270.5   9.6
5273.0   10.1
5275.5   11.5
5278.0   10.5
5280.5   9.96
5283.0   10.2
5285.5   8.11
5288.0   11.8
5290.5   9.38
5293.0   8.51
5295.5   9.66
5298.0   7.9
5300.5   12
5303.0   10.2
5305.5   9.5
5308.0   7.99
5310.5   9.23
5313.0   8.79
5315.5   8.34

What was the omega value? 5123.0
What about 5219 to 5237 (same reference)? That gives 5223.0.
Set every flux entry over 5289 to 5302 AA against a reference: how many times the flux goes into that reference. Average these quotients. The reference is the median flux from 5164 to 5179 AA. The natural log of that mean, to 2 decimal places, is 0.04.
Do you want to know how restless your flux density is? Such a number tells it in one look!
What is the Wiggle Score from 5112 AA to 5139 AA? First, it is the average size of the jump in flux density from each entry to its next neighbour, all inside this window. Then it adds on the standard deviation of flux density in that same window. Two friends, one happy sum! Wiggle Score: 2.1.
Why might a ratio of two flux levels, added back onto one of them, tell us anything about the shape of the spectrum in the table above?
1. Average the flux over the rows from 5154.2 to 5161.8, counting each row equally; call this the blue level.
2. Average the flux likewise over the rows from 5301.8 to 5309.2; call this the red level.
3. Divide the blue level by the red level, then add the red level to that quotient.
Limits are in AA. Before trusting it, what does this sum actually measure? 10.29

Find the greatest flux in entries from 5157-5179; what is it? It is 10.9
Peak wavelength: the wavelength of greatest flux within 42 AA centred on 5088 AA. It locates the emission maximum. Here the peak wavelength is 5080.5 AA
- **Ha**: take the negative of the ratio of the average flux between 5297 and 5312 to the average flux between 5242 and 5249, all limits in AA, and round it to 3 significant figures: -1.01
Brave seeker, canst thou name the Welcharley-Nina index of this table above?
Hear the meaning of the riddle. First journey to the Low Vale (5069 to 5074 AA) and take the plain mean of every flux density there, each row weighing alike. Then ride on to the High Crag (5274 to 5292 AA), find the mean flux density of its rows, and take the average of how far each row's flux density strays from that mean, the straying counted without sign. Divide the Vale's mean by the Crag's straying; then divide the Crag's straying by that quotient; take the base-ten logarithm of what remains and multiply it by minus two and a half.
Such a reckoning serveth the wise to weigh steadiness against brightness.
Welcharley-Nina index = 2.72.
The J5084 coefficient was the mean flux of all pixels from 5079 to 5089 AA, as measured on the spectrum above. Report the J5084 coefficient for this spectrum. 11.4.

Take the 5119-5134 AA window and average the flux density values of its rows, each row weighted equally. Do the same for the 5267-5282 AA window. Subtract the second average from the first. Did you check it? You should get 0.1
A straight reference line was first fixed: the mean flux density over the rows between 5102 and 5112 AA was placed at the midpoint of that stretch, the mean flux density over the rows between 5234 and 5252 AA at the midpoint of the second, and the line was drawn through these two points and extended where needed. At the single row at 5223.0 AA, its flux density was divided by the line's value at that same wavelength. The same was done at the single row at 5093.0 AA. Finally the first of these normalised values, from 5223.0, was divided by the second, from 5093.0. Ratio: 1.12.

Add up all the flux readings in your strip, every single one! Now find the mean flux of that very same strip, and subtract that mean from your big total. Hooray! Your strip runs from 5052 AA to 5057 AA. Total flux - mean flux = 12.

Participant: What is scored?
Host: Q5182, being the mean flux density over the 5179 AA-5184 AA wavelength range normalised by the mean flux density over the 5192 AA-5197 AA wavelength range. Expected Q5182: 0.80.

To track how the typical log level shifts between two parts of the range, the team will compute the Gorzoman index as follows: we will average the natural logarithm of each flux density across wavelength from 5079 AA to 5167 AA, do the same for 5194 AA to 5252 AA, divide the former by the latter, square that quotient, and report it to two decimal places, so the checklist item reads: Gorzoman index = 1.01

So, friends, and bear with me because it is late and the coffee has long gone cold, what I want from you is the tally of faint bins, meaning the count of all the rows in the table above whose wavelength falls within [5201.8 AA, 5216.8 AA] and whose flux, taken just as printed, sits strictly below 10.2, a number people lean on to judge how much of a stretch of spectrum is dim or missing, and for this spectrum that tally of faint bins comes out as 3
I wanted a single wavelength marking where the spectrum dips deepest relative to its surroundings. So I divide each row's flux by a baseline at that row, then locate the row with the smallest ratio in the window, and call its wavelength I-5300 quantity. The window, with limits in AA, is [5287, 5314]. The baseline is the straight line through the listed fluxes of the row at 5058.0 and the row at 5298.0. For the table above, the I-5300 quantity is 5298.0 AA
